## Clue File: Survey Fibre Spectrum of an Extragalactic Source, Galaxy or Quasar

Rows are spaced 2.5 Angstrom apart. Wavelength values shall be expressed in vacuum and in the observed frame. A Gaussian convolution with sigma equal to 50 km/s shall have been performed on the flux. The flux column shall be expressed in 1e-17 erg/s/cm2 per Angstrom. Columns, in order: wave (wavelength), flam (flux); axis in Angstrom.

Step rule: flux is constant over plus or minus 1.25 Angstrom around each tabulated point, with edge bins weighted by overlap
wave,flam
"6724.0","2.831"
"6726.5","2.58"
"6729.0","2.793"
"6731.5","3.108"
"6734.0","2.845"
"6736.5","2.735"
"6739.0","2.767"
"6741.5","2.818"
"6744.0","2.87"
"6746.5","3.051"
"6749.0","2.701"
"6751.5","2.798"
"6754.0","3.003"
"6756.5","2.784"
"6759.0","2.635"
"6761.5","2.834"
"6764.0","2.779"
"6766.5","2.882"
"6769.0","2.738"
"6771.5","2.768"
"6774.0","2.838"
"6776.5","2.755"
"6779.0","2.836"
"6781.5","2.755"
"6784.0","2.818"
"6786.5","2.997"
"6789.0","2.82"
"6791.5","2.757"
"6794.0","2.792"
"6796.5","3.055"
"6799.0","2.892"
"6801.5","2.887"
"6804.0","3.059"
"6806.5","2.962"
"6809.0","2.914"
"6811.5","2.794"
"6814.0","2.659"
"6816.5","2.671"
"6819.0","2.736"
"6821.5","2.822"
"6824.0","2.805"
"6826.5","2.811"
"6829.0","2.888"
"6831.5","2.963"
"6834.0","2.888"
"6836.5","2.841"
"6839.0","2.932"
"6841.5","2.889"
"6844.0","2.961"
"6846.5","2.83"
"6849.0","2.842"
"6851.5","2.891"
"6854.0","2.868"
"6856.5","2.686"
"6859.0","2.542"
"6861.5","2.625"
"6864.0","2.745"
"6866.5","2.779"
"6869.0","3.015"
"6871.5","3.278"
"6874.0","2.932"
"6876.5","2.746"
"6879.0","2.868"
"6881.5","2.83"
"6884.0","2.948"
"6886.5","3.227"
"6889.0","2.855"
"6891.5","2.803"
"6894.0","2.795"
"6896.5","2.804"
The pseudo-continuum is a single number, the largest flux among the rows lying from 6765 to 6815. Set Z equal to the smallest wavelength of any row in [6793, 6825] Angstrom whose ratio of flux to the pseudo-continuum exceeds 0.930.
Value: 6796.5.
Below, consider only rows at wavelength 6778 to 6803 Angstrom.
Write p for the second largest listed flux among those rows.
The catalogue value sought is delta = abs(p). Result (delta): 3.00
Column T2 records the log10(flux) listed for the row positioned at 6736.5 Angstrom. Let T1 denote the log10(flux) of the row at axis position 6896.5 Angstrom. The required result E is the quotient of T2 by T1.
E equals 0.976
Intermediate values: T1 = 0.448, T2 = 0.437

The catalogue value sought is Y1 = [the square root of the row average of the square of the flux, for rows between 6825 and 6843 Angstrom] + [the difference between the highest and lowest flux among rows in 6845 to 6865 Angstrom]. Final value 3.24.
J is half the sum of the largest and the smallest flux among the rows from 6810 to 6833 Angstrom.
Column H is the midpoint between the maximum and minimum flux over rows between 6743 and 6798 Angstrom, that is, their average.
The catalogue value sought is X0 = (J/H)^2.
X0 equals 0.98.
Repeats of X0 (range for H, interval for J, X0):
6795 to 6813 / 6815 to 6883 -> 0.99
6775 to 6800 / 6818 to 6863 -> 0.90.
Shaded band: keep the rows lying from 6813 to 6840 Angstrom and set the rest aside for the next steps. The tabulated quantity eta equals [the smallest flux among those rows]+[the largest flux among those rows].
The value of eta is 5.62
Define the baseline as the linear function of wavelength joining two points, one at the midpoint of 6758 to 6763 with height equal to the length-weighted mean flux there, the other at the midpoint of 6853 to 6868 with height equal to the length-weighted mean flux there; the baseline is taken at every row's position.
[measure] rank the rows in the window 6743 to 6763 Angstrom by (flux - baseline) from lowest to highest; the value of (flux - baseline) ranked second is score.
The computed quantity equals -0.04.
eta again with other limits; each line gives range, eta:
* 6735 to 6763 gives 5.69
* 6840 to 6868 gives 5.50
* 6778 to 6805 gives 5.81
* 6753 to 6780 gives 5.64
